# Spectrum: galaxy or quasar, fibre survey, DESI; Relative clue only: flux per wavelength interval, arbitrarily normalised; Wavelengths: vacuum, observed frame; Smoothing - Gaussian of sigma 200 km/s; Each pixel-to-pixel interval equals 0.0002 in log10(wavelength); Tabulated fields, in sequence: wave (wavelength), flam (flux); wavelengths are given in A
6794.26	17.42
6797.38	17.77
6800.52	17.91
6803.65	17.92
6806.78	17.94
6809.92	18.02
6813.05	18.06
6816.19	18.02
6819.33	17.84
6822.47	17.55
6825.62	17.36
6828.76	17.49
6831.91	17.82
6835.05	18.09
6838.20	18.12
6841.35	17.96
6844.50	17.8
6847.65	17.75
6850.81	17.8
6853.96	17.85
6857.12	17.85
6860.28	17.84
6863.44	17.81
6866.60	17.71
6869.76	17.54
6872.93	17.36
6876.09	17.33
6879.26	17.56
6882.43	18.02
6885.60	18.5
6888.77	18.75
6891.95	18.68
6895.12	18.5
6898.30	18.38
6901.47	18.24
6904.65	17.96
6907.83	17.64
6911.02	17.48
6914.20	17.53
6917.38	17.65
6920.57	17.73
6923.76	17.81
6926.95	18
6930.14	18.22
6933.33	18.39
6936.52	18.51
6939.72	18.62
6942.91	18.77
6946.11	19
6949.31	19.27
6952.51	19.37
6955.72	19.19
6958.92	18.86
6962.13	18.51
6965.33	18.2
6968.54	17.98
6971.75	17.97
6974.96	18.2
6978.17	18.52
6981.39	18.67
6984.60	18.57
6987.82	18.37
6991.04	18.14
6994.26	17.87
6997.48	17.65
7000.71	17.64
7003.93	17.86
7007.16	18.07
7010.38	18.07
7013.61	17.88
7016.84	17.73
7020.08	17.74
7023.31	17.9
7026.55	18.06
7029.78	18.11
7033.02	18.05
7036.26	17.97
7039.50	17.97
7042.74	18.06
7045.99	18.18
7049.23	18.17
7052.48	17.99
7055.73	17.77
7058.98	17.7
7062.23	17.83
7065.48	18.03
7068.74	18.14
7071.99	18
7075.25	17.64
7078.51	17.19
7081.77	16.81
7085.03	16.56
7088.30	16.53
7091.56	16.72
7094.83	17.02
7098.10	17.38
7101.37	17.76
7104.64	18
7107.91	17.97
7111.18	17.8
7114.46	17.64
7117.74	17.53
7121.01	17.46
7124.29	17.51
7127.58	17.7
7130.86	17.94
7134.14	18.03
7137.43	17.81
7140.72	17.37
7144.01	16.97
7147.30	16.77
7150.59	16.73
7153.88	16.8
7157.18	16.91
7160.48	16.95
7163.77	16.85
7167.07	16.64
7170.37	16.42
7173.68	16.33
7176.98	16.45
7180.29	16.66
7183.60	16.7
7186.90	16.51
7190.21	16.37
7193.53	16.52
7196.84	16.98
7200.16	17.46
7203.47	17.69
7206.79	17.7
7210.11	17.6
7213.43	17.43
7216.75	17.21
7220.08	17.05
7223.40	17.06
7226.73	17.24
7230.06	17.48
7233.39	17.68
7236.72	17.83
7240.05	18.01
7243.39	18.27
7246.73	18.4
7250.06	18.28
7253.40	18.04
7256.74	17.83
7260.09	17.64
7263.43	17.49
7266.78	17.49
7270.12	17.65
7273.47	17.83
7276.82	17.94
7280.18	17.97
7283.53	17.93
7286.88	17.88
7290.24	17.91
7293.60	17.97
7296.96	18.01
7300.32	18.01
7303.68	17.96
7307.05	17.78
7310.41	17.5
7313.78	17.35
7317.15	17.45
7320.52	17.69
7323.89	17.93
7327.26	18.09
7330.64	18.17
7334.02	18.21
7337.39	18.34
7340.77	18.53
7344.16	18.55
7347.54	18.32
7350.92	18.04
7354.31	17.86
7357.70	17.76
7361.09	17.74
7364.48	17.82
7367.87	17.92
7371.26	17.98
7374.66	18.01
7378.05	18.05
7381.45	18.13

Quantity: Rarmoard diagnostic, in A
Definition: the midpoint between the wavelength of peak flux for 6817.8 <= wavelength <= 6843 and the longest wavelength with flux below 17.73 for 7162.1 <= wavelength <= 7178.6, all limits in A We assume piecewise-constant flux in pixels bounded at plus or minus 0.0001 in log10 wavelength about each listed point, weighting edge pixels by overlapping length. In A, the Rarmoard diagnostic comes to 7007.6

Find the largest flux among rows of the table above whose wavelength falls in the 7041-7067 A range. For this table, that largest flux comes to 18.18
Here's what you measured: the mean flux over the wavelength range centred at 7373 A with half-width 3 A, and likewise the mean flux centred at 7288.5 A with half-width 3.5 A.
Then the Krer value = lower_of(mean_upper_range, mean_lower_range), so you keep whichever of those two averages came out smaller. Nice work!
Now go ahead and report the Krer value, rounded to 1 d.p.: 17.9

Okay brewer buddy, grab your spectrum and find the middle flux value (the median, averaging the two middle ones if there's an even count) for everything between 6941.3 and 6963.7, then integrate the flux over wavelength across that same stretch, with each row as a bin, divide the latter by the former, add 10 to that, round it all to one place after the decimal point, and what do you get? 32.4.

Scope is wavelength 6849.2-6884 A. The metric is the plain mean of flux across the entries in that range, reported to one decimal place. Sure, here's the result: 17.7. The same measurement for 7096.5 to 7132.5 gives 17.7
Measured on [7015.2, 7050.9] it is 18.0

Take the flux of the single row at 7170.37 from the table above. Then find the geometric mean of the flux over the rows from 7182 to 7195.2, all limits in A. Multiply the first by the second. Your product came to 271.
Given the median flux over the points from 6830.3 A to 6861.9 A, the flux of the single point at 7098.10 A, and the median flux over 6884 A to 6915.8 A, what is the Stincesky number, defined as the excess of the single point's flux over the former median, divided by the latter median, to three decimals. -0.025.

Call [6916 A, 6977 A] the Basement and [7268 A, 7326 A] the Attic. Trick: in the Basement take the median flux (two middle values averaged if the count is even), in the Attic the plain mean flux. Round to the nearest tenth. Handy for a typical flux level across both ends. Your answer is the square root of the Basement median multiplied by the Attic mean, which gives 18.1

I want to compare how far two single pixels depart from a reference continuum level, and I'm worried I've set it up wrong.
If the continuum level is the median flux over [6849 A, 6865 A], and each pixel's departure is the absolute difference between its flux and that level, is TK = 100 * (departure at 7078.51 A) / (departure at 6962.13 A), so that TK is 97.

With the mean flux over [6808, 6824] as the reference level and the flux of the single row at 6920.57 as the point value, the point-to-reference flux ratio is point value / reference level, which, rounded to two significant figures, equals 0.99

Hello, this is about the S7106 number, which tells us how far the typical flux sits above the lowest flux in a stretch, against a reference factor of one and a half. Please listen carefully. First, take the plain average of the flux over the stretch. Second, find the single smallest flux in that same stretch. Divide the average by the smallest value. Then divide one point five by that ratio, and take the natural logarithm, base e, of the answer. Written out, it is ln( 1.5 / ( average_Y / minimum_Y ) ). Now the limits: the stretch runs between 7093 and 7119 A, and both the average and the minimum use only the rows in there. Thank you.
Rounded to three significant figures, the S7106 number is 0.370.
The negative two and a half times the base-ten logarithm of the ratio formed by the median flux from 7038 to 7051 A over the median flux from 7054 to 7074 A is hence -0.012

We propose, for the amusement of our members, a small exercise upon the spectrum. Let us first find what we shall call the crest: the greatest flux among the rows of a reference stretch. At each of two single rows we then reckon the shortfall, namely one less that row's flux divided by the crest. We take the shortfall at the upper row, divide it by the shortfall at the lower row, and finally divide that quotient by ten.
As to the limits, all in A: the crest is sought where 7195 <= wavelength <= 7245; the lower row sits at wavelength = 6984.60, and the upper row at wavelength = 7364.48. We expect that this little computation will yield -0.15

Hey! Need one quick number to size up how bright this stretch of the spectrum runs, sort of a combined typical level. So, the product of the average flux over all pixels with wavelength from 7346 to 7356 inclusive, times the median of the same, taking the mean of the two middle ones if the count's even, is 326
